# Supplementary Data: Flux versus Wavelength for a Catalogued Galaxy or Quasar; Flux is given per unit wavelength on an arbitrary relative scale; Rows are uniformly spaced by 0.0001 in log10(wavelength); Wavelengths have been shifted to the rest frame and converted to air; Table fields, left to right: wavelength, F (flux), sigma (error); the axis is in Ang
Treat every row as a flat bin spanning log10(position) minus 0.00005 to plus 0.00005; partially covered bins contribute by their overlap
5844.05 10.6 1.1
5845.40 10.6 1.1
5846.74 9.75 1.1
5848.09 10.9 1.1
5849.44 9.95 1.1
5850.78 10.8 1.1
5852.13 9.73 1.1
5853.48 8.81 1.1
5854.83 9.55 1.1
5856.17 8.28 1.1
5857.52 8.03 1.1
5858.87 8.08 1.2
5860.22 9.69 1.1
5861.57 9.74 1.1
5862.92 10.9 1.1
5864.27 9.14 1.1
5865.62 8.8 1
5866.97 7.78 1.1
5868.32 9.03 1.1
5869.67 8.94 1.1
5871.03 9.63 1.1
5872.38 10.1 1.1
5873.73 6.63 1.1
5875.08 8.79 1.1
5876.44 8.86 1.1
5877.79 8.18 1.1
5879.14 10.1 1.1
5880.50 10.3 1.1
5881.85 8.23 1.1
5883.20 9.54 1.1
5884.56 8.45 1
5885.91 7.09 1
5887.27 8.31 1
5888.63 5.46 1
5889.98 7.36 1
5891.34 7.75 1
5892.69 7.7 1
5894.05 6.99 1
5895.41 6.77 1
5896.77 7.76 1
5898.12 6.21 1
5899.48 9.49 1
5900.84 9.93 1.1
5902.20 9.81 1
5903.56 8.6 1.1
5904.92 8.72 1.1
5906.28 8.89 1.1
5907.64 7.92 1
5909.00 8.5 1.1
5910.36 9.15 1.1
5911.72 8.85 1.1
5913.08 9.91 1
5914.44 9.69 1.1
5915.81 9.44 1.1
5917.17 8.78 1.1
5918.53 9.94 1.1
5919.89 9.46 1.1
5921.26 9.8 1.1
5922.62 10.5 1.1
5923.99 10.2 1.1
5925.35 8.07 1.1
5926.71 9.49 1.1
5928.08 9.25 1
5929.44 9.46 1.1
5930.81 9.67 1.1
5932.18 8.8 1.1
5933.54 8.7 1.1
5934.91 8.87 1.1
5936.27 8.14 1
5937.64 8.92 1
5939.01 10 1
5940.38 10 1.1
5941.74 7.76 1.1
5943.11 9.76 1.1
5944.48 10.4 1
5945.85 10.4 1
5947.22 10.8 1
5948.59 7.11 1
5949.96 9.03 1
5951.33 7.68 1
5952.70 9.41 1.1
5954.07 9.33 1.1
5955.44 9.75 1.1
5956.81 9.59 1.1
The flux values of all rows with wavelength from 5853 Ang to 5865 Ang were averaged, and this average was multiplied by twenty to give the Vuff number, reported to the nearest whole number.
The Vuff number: 183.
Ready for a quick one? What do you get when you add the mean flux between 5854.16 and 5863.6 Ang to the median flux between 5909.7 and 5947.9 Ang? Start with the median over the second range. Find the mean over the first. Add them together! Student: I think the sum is 18.7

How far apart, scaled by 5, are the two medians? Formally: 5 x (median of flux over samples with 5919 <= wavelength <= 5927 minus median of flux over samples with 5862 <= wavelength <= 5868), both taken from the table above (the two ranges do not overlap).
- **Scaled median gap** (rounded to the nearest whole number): 3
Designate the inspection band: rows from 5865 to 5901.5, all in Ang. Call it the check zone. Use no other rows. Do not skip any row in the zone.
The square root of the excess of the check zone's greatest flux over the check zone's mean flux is 1.41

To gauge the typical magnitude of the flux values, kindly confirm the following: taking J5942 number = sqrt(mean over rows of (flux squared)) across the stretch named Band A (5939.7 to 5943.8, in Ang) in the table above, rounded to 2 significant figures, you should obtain 9.2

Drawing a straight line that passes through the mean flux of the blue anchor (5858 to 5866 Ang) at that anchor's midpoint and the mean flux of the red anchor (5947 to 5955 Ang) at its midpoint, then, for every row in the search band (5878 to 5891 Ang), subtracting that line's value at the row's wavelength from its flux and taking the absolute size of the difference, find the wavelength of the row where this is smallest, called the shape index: 5883.20 Ang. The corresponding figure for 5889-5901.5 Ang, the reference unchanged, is 5899.48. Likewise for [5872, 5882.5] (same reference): 5876.44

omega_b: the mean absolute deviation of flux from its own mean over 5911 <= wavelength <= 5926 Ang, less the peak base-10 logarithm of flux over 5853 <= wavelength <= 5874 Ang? -0.50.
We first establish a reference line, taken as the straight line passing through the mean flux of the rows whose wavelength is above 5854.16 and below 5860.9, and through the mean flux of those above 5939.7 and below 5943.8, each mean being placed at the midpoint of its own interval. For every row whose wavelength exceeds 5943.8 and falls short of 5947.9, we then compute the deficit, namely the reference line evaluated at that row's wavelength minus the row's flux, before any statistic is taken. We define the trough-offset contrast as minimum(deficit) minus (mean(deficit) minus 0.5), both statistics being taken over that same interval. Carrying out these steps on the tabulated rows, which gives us 0.2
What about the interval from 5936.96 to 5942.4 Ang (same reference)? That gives -0.3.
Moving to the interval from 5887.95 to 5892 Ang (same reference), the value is -0.4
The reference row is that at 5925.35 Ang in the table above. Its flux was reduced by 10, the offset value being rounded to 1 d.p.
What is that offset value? -1.9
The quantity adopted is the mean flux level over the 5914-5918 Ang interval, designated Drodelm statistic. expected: 9.3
